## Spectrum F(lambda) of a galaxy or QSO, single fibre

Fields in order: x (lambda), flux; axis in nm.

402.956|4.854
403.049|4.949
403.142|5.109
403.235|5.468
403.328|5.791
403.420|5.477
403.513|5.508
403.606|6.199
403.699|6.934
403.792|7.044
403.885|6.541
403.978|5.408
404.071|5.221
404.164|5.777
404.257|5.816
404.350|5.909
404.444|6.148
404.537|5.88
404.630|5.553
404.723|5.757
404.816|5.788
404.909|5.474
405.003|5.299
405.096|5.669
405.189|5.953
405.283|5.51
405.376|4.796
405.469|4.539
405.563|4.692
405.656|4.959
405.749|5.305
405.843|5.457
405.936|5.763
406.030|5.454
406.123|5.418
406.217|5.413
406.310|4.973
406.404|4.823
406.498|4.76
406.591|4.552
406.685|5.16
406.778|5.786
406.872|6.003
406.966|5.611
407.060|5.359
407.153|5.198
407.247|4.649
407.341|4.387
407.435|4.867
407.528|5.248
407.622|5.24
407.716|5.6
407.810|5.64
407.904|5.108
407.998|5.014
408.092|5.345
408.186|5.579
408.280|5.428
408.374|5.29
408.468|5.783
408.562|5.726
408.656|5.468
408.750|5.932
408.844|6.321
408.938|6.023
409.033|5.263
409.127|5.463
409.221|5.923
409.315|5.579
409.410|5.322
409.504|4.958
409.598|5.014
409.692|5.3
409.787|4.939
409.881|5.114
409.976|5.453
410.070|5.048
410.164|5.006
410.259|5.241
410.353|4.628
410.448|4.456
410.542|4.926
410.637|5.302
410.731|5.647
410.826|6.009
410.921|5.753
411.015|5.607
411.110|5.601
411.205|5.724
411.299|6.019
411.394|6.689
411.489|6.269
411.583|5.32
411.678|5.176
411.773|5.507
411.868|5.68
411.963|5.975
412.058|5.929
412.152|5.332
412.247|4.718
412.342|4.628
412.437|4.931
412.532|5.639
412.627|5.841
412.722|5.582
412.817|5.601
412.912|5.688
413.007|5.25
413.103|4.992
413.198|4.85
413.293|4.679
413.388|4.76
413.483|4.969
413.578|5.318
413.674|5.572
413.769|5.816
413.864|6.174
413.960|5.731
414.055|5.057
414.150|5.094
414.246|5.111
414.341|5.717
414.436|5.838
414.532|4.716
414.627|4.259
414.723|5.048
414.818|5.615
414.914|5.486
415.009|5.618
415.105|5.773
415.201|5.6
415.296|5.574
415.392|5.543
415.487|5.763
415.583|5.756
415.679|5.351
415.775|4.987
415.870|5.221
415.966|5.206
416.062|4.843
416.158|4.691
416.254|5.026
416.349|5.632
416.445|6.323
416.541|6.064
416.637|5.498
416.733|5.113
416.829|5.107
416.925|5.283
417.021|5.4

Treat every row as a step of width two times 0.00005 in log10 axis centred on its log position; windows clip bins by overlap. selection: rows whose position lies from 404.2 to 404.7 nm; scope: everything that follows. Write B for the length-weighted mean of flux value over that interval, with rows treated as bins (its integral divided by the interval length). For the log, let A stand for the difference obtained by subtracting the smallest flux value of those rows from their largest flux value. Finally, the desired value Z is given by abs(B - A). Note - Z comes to 5.26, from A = 0.6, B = 5.9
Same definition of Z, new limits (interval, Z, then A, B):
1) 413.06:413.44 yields 4.52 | 0.3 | 4.8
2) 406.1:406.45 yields 4.54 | 0.6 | 5.1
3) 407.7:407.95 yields 4.90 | 0.5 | 5.4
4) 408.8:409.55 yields 4.24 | 1.4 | 5.6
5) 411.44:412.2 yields 4.56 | 1.1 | 5.7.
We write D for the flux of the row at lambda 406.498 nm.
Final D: 4.76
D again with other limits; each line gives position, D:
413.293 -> 4.679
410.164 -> 5.006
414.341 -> 5.717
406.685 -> 5.16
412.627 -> 5.841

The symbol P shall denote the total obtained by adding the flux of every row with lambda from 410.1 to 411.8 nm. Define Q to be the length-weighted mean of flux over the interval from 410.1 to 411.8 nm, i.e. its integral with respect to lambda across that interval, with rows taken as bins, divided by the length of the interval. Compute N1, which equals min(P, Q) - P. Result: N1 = -93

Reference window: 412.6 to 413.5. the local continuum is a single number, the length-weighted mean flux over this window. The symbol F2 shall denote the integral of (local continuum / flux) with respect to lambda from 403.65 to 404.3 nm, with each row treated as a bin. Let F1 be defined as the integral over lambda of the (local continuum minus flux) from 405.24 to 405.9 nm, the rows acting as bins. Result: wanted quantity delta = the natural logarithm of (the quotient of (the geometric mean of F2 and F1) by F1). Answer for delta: 0.8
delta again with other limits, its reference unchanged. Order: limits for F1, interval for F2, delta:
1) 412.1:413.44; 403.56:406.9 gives 2.1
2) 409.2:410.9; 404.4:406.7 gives 3.0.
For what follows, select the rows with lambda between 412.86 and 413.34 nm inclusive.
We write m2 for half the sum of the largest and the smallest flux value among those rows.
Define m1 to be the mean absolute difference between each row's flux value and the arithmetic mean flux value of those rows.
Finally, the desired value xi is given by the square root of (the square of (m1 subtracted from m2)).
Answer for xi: 4.88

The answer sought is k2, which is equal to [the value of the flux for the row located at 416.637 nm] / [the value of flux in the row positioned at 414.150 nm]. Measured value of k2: 1.08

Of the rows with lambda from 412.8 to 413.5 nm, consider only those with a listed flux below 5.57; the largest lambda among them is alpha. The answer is 413.483 nm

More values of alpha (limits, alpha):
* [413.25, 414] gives 413.578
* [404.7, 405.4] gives 405.376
